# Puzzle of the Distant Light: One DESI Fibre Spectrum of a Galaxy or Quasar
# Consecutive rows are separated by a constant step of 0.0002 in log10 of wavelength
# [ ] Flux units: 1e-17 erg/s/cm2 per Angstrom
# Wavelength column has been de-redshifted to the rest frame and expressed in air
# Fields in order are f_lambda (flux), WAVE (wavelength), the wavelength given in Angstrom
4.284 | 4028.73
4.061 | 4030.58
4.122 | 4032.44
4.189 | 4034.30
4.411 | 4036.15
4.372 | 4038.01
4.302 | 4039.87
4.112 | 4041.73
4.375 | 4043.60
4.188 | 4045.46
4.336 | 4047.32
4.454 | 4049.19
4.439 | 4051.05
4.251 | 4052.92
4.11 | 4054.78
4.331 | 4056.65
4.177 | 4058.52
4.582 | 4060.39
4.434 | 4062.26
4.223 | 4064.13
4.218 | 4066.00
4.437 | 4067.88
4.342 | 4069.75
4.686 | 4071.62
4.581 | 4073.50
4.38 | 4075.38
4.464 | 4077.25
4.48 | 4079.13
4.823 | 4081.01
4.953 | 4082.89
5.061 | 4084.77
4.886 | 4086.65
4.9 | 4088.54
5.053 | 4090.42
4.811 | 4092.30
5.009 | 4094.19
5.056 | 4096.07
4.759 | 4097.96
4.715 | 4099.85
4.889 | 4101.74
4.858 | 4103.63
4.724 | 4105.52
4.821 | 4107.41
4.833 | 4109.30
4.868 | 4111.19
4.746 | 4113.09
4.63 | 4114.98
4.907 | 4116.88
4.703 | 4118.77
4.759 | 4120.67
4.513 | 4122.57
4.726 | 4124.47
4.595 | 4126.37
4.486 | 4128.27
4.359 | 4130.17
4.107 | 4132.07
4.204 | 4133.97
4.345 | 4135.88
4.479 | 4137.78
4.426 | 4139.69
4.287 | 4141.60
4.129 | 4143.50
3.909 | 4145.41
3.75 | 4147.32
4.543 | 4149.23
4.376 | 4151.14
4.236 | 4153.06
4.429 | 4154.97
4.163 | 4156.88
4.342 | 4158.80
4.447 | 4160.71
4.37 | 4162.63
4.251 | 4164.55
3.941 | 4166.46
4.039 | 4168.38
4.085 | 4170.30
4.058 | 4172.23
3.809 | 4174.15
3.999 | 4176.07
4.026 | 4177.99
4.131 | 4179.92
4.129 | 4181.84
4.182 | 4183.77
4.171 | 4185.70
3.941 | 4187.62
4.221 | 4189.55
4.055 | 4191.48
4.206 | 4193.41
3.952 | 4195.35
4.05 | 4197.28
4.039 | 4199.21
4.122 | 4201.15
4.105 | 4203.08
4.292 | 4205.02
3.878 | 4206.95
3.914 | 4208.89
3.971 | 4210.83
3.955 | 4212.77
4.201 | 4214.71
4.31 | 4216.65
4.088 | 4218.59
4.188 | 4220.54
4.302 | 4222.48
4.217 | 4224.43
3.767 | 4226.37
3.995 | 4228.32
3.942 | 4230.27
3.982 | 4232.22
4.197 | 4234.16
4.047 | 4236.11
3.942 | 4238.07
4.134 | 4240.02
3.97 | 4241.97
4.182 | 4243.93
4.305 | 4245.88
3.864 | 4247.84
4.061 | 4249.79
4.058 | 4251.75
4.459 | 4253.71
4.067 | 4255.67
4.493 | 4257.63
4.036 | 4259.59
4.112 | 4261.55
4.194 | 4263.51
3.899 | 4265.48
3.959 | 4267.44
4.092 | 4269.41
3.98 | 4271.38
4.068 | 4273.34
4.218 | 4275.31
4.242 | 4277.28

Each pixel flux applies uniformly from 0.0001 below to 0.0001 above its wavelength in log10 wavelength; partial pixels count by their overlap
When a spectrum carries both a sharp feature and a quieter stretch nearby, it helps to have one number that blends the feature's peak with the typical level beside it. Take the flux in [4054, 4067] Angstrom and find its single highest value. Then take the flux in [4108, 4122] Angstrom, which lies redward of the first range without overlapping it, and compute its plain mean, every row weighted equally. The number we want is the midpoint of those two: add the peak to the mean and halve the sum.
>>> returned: 4.68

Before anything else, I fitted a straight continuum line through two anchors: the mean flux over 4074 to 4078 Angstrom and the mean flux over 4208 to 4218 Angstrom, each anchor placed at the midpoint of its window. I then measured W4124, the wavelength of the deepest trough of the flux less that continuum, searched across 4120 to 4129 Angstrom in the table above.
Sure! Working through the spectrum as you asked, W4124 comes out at 4128.27 Angstrom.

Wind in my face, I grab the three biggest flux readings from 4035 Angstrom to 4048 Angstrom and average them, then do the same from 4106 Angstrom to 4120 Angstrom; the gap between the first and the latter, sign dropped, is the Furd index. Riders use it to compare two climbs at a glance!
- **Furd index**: 0.48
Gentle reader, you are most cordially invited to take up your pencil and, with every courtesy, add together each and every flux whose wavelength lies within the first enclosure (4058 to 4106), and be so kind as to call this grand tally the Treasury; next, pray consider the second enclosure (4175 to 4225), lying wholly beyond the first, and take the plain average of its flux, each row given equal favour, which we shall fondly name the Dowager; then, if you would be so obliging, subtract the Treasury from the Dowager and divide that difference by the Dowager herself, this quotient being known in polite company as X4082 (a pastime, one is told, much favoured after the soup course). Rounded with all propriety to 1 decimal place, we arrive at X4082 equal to -28.6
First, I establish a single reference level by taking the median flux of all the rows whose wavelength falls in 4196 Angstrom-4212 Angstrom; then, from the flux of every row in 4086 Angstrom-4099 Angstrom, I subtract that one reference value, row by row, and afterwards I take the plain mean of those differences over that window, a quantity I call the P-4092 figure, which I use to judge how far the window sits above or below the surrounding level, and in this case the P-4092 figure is 0.88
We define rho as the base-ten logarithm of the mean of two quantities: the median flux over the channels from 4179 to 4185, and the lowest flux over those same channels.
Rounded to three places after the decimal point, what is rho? 0.616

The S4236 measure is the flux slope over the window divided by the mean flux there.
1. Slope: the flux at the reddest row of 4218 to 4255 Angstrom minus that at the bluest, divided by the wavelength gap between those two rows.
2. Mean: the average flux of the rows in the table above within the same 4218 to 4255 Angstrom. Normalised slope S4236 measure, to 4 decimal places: 0.0026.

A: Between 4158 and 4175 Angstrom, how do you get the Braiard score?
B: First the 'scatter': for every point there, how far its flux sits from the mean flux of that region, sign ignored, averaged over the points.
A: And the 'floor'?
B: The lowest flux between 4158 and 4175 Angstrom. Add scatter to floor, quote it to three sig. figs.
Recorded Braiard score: 3.99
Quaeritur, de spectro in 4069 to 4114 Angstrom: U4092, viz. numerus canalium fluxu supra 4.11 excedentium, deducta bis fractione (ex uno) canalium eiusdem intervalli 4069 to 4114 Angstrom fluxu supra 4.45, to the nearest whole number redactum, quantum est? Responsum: 22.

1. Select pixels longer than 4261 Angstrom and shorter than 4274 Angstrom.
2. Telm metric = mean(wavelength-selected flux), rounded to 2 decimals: 4.04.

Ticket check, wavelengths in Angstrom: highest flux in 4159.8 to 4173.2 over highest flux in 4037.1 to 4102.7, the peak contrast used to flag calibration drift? 0.88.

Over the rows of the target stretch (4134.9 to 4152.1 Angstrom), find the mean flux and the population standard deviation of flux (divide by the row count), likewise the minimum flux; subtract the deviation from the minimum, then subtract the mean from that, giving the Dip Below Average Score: -0.75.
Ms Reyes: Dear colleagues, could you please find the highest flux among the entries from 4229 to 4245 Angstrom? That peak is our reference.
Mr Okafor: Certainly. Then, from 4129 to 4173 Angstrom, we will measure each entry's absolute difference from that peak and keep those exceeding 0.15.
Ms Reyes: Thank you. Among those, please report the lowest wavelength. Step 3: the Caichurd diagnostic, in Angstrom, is 4130.17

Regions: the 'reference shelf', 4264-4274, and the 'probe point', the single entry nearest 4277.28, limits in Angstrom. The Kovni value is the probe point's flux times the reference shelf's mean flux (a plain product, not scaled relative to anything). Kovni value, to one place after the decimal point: 17.0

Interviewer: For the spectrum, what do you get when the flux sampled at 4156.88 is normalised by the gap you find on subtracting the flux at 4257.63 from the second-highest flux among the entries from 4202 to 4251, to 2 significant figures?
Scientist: -22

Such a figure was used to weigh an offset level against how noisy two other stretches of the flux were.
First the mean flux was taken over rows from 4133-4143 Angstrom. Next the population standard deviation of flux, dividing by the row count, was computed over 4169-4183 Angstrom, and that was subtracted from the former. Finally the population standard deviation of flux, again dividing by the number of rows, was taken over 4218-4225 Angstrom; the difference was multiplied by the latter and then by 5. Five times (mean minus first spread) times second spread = 1.62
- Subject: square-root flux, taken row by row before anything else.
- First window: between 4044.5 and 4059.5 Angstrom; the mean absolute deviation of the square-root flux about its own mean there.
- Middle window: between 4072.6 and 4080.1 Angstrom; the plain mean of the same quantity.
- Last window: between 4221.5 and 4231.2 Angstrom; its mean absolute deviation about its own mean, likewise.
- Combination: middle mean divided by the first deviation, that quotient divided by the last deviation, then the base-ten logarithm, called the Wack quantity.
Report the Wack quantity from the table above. 3.3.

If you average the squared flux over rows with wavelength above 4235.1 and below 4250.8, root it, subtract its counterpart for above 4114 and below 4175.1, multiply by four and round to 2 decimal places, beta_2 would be -1.07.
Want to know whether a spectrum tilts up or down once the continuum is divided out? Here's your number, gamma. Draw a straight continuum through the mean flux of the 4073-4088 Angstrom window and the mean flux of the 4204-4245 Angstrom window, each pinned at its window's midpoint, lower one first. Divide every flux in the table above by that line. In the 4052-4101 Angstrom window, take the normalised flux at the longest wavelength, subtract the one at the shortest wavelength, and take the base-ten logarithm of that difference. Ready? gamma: -0.9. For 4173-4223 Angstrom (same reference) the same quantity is -0.8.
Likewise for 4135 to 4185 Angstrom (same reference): -2.0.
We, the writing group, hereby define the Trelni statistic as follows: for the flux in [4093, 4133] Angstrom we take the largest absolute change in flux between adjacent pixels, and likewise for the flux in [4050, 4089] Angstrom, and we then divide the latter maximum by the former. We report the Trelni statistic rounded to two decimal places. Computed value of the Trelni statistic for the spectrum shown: 1.36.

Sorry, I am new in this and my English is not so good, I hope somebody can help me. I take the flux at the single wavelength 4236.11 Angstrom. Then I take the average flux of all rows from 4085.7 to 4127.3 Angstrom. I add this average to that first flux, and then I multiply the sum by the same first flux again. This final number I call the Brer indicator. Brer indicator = 35.8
